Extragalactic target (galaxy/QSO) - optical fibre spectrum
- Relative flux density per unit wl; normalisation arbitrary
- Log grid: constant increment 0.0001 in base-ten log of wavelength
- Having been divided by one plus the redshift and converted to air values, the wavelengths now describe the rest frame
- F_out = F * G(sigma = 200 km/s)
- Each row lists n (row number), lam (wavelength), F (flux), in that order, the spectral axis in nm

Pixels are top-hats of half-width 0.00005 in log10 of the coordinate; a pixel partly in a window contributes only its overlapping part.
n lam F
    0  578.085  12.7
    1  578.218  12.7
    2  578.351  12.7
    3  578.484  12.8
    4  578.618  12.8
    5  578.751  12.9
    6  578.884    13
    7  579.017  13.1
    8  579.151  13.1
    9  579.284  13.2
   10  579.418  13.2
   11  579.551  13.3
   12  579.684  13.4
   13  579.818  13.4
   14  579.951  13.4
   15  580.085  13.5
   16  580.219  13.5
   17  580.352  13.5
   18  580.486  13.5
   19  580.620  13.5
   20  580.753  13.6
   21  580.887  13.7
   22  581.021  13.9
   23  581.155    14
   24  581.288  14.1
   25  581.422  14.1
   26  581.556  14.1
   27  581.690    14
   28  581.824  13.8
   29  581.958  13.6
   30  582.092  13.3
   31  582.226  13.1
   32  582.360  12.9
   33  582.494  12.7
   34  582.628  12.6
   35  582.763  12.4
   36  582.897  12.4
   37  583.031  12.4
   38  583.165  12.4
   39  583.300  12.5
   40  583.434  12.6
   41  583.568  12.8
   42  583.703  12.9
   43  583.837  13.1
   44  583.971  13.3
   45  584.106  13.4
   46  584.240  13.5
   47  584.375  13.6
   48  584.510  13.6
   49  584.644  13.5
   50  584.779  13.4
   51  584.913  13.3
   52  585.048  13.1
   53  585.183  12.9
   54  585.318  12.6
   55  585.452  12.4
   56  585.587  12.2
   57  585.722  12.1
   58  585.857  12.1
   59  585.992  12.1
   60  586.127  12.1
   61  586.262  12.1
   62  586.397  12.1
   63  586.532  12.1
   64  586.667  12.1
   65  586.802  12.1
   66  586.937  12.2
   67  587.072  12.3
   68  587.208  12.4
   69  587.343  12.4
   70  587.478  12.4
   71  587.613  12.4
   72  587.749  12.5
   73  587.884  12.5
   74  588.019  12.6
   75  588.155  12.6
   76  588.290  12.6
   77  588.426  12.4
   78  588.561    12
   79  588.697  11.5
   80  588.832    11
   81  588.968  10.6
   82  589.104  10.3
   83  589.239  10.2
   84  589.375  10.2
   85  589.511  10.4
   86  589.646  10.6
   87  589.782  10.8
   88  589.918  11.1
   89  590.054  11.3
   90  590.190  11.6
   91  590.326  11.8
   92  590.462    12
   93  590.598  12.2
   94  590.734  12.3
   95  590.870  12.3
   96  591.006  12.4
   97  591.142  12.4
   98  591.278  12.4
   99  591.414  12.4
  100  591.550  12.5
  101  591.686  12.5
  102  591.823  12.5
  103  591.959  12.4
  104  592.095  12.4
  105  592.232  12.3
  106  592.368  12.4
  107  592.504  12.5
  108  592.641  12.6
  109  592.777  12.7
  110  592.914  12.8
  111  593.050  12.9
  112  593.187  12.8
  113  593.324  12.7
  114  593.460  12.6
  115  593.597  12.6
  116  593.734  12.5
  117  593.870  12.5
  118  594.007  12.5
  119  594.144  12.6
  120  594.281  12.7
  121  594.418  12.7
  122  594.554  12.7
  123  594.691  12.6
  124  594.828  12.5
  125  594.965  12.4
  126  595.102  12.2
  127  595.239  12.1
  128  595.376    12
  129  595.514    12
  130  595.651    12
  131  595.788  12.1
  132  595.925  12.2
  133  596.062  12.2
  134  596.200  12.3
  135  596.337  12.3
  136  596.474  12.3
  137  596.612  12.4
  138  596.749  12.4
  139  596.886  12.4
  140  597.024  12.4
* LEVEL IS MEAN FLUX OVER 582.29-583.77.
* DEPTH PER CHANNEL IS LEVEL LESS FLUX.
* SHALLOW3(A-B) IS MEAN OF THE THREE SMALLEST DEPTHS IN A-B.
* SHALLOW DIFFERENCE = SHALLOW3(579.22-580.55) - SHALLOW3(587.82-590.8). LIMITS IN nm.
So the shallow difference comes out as -0.9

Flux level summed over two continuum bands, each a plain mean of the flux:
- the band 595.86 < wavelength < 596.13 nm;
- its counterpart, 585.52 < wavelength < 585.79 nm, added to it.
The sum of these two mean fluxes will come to 24.3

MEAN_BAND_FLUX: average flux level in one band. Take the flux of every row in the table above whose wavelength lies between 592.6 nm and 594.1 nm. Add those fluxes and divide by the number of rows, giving 12.7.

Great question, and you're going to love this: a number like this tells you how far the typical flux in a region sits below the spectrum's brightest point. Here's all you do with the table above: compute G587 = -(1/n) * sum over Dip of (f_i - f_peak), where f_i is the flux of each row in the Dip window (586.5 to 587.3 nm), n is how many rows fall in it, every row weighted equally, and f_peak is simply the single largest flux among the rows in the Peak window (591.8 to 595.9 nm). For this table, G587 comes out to 0.7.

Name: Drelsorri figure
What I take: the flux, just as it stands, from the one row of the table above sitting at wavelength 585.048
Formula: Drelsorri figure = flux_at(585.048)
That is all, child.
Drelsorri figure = 13.1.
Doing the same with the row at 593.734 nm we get 12.5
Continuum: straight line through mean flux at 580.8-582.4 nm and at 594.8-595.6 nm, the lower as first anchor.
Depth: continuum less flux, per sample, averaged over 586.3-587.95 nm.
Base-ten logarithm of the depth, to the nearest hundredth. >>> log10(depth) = -0.09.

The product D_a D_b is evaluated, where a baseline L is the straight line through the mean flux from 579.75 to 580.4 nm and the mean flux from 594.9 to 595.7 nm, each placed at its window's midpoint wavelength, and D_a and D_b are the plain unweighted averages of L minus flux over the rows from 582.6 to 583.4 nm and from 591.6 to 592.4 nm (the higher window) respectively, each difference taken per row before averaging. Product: 0.0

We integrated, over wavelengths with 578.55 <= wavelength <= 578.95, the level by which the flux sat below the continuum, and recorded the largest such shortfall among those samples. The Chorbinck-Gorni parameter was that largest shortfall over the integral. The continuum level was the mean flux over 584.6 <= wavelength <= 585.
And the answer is 3.0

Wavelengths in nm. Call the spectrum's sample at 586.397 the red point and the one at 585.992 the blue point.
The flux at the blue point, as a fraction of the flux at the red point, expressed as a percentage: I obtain 100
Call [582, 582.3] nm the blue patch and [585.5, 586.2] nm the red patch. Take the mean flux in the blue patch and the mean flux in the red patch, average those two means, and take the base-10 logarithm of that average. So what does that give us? 1.10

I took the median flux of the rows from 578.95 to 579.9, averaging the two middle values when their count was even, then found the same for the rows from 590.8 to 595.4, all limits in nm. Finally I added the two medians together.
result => 25.7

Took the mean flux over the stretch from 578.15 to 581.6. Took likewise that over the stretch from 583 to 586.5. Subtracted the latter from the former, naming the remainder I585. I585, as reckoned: 0.61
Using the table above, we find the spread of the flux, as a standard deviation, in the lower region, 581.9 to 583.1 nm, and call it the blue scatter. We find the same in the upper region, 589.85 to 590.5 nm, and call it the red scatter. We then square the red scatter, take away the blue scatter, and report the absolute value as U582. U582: 0.3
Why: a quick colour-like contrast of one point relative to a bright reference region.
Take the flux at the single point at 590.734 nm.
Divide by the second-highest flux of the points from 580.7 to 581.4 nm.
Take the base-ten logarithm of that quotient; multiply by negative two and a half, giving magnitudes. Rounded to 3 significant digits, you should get 0.141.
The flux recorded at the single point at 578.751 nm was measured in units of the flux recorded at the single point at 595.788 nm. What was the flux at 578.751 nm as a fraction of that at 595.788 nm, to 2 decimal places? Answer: 1.07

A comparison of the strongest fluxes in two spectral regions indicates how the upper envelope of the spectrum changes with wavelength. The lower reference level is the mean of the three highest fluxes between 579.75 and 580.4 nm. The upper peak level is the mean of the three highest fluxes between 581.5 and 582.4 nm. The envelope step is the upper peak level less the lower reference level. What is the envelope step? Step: 0.5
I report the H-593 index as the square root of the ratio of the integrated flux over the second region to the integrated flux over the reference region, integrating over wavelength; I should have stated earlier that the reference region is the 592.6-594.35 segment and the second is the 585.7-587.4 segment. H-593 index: 0.97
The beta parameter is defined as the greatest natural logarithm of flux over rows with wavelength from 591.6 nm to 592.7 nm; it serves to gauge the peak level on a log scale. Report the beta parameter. 2.53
